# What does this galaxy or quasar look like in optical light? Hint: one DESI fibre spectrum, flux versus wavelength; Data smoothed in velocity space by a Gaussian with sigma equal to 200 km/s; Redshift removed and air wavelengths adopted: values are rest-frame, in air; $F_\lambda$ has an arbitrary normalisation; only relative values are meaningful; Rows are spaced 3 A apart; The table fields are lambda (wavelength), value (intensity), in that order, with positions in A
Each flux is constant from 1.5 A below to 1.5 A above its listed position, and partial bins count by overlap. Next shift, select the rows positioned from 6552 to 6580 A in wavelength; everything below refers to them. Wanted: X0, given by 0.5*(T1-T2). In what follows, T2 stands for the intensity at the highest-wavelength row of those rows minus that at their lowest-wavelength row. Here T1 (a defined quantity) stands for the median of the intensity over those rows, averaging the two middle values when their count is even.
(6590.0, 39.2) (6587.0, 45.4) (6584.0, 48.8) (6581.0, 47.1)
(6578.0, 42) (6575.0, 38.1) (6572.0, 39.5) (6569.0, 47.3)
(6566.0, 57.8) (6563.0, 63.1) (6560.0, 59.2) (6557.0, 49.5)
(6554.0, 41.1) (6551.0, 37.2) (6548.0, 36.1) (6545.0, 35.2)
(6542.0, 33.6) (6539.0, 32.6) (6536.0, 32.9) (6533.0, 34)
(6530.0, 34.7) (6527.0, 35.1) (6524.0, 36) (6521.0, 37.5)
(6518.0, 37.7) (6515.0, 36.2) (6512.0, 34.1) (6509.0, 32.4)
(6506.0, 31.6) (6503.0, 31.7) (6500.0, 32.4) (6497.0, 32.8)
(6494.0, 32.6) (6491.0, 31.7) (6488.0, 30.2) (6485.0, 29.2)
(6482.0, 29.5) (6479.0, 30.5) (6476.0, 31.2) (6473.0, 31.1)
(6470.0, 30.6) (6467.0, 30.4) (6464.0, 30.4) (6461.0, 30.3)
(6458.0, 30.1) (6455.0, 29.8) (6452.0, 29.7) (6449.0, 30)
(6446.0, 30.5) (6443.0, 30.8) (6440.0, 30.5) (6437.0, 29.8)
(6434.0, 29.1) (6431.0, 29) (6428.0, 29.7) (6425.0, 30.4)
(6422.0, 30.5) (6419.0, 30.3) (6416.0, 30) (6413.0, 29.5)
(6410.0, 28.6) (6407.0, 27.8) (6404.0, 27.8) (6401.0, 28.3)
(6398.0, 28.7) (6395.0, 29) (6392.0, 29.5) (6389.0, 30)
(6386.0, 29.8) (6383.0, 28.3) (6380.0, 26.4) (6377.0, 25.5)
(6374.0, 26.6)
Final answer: 23.2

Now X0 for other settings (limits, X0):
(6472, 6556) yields 11.4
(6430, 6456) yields 14.5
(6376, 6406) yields 13.1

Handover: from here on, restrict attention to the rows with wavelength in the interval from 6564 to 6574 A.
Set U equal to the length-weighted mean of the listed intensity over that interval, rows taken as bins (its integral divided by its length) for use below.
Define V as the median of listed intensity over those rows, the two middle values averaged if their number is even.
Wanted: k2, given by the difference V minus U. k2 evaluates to -1.1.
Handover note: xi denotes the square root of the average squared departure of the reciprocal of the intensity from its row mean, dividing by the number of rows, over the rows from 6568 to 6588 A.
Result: 0.0021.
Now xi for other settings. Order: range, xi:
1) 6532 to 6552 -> 0.0013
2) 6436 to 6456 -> 0.0004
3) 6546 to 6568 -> 0.0046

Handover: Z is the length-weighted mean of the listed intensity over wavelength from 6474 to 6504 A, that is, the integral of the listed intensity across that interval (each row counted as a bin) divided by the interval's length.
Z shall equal 31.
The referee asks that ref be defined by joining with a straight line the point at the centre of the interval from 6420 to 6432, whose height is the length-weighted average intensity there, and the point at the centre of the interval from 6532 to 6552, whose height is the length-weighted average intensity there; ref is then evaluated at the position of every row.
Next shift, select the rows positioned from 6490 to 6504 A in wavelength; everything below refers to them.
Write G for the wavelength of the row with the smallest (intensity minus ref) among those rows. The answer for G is 6503.0 A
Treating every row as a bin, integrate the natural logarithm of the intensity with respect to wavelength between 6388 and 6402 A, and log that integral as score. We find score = 47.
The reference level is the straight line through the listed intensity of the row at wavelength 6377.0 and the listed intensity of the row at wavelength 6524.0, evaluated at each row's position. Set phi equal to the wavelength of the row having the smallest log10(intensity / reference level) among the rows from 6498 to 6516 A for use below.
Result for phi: 6506.0 A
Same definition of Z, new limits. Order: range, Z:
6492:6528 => 34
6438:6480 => 30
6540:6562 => 42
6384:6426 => 29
